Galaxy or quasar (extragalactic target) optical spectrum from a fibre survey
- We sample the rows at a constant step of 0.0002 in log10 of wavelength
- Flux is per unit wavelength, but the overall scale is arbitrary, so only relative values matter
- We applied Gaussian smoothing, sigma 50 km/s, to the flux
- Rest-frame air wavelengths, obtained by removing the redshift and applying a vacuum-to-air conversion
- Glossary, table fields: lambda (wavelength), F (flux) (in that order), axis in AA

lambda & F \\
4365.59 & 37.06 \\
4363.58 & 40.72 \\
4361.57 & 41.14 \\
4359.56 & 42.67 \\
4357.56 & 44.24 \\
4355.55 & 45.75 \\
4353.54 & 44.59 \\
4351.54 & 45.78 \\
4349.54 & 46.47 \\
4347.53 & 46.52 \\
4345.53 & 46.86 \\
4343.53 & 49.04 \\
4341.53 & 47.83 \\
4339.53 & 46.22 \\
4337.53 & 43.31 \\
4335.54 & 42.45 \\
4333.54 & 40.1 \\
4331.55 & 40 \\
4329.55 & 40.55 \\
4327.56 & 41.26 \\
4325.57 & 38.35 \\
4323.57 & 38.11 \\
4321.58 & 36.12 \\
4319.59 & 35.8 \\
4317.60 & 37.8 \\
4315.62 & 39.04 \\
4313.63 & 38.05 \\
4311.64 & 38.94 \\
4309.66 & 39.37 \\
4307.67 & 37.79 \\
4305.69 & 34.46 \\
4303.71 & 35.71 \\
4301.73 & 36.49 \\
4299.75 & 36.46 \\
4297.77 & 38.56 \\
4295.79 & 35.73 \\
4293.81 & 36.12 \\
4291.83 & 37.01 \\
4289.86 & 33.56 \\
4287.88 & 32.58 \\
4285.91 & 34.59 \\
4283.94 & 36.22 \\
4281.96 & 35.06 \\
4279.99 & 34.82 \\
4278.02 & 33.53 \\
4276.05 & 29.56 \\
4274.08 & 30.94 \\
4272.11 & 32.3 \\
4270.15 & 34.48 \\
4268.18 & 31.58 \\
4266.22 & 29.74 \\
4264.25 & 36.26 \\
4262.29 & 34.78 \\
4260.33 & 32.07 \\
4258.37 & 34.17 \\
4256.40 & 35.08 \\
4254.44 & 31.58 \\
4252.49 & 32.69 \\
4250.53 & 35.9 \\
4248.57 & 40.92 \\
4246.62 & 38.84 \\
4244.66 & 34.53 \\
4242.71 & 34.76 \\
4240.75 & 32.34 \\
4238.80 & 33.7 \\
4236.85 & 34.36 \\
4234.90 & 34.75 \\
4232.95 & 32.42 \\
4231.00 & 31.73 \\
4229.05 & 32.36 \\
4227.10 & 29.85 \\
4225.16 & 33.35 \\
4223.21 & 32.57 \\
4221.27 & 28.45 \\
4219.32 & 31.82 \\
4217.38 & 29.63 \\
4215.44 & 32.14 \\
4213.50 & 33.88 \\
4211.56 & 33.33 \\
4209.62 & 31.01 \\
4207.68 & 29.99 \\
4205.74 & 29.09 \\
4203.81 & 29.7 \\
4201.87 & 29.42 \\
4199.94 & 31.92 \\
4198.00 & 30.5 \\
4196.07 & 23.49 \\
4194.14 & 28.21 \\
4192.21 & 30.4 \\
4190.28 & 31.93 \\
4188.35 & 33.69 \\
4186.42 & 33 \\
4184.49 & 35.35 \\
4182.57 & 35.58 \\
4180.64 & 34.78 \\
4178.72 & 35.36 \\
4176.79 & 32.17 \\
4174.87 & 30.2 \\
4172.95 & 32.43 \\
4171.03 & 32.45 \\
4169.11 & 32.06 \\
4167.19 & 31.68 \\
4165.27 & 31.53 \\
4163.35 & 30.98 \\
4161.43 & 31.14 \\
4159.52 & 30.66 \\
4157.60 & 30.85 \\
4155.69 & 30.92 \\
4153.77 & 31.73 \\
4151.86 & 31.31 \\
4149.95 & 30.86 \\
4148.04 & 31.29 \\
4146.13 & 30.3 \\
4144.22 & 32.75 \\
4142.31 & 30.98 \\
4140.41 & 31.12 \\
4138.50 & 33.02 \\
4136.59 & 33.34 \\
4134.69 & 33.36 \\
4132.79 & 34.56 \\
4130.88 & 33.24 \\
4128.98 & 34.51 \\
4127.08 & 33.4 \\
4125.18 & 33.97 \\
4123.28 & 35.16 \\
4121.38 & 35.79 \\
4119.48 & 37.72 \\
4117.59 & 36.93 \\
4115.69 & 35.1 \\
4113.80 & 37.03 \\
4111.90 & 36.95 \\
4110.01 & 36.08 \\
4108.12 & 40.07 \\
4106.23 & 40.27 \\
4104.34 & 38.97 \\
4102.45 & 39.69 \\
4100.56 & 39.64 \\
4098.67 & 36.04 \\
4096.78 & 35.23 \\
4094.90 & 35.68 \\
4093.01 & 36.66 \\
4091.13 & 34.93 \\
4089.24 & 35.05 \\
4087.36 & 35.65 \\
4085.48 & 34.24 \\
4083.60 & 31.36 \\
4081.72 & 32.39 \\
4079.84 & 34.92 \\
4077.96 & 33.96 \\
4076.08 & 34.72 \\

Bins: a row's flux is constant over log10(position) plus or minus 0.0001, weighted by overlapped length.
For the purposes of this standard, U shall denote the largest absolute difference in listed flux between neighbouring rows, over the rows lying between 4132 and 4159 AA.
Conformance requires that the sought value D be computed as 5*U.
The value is 12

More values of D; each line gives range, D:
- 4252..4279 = 33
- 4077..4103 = 18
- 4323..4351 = 15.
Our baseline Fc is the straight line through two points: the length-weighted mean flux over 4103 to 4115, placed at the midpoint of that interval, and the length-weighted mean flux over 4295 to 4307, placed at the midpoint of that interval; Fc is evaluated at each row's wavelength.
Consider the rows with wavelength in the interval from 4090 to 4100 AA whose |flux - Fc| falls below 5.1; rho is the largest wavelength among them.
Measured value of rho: 4098.67 AA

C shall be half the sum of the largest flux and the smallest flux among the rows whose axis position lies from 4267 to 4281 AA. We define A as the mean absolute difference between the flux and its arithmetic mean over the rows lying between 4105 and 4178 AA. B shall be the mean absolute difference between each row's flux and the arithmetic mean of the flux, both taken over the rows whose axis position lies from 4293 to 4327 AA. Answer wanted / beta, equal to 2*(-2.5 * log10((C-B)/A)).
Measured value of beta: -5.8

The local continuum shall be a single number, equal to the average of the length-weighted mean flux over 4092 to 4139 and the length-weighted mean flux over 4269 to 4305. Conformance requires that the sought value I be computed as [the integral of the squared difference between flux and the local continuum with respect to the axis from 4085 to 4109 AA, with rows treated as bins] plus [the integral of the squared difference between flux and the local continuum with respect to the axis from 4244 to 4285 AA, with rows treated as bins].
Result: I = 566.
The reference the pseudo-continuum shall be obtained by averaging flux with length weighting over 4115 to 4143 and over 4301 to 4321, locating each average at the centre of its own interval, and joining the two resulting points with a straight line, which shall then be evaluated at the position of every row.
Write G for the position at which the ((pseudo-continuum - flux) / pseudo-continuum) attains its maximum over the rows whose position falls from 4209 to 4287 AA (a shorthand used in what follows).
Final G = 4221.27 AA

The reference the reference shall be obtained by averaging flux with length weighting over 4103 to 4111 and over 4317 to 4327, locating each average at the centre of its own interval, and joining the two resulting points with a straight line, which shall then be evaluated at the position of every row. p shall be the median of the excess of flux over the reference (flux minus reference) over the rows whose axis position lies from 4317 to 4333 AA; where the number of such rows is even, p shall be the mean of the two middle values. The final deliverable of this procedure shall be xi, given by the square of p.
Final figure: 1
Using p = 1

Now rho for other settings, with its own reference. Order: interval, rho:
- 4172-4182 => 4180.64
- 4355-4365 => 4363.58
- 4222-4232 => 4229.05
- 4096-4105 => 4104.34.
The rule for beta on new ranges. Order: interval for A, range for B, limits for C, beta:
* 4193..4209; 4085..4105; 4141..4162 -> -6.4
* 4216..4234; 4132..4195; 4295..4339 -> -7.2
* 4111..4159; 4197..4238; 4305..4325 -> -6.4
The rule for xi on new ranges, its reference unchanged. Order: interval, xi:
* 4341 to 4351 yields 93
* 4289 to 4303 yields 1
